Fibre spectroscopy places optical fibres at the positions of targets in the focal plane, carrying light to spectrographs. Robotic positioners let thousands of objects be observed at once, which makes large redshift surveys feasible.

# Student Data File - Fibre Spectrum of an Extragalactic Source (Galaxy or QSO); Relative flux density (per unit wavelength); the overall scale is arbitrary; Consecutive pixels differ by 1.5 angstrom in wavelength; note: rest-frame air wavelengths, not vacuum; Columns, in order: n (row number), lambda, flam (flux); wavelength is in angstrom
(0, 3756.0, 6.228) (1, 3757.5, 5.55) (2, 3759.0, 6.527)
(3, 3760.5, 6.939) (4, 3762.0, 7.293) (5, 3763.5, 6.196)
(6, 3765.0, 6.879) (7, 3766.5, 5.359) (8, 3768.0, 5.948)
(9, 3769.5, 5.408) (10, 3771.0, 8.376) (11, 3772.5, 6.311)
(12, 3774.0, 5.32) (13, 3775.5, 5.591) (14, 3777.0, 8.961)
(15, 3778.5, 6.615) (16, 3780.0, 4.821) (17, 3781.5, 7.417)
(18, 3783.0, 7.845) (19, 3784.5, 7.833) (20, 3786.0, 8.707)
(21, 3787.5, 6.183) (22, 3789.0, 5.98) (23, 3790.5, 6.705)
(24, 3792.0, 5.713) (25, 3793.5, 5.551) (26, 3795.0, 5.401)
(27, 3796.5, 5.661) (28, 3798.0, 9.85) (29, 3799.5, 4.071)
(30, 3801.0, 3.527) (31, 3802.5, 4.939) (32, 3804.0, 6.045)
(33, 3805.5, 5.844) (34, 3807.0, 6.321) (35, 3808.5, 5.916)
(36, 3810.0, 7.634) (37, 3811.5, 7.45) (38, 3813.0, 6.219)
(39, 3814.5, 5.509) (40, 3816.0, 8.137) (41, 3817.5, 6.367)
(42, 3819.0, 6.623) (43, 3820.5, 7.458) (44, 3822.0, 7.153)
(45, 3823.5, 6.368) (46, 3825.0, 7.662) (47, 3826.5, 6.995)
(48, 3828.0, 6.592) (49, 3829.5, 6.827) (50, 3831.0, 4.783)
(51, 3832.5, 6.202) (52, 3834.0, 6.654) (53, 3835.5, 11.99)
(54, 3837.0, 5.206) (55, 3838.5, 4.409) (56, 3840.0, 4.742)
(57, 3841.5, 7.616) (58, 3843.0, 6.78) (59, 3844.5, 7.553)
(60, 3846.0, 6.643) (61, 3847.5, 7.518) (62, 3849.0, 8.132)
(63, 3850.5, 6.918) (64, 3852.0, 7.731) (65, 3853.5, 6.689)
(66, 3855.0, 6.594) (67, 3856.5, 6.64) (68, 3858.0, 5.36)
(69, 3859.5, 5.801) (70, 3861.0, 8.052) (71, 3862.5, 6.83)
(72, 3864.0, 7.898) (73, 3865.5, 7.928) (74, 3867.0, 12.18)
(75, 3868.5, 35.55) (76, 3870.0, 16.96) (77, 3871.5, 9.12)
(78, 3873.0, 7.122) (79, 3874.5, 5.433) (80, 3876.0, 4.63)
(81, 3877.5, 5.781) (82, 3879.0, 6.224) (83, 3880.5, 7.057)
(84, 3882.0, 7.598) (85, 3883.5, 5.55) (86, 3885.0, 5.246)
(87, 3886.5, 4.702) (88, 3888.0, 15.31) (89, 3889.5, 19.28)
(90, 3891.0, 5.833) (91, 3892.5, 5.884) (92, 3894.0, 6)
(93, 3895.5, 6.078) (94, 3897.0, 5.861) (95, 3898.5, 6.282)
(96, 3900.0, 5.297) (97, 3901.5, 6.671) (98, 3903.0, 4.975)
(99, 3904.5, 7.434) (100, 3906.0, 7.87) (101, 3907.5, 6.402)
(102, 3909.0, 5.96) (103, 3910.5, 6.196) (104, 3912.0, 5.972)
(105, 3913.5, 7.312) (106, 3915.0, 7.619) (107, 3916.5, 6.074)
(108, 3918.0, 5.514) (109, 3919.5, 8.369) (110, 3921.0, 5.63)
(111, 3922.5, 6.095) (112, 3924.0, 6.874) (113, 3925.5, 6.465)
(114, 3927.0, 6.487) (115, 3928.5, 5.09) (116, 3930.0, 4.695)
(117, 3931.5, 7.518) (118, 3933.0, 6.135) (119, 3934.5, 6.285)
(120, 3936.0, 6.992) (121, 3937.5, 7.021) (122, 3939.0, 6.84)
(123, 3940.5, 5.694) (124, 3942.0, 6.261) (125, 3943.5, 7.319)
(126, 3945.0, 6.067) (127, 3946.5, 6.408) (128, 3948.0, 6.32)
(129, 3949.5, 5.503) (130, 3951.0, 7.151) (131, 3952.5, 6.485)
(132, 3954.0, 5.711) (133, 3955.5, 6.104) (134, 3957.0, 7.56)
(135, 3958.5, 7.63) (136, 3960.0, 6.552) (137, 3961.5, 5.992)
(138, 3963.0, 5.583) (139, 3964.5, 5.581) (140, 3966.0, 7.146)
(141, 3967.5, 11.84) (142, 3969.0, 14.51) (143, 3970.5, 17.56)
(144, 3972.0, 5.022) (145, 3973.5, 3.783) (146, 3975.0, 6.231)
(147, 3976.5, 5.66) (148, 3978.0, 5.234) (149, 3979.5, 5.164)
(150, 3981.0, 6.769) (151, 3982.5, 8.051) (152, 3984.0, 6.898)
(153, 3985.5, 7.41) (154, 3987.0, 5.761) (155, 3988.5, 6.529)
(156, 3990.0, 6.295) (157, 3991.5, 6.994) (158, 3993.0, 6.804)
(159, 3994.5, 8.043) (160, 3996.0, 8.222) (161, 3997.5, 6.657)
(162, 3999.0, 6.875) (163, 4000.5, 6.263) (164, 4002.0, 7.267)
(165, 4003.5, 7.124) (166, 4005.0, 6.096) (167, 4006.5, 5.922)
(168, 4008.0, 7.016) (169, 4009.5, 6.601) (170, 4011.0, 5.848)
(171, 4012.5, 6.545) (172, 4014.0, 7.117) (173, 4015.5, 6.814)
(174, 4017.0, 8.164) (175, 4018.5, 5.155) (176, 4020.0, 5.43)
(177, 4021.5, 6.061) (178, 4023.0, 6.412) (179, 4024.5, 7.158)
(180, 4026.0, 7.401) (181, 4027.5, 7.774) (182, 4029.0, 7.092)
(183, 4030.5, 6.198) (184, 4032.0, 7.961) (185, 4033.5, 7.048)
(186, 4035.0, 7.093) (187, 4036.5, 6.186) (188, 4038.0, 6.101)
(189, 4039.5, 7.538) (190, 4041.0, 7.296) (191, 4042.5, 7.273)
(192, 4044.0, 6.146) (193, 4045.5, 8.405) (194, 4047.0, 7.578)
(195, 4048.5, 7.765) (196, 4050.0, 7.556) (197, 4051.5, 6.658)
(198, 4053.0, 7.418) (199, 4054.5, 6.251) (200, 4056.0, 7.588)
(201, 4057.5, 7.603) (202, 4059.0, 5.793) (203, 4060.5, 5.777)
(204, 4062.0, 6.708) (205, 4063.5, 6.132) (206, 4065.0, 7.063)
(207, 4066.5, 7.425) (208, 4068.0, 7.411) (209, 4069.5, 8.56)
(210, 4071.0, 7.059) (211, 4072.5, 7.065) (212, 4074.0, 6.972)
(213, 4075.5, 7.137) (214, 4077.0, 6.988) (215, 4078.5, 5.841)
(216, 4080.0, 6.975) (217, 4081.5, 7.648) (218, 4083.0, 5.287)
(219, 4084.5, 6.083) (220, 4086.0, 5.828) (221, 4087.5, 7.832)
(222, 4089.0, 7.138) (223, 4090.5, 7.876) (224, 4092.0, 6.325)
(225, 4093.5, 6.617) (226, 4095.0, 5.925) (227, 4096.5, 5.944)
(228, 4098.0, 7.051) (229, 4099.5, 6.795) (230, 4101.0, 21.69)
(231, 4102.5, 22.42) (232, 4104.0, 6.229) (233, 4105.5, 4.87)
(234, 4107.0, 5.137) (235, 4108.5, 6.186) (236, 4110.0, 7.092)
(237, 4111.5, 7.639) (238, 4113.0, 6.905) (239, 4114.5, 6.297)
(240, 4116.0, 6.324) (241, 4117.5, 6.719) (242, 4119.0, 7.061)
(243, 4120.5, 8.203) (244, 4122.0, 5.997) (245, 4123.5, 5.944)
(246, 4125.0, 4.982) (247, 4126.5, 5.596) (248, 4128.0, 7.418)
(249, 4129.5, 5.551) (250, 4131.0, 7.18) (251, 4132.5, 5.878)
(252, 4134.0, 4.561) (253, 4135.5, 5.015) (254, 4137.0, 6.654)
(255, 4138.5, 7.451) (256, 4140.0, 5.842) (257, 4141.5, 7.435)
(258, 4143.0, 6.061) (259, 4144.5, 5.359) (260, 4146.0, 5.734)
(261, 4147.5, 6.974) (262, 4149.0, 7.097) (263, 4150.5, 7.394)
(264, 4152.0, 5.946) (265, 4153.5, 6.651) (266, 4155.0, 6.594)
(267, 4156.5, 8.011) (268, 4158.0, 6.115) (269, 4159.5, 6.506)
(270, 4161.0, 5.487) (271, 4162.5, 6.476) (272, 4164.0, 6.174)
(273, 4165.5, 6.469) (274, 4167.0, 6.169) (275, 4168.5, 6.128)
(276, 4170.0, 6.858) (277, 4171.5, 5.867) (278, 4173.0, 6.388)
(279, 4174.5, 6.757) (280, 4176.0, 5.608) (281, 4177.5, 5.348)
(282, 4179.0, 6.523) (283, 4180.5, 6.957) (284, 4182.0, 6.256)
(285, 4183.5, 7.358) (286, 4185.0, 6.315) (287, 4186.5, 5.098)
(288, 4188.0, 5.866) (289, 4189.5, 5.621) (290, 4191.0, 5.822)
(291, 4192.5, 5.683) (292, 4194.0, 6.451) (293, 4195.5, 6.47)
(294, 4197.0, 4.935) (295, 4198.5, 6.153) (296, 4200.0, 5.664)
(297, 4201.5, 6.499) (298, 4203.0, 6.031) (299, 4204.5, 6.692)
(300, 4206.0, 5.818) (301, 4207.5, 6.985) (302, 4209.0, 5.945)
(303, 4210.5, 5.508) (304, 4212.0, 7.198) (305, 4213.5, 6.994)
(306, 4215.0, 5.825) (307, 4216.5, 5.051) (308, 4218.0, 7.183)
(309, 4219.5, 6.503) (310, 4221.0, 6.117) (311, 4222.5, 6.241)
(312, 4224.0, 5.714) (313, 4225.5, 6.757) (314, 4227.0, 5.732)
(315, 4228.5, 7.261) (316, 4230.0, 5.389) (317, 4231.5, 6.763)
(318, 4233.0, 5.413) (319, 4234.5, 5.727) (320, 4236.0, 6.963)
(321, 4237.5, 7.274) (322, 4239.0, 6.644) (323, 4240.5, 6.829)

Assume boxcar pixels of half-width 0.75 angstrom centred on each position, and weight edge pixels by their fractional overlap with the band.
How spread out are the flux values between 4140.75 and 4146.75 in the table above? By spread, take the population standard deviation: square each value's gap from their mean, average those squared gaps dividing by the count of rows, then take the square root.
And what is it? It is 0.8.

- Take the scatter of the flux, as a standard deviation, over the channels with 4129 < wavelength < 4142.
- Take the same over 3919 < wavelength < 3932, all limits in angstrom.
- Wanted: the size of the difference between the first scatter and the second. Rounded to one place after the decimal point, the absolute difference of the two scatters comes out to 0.1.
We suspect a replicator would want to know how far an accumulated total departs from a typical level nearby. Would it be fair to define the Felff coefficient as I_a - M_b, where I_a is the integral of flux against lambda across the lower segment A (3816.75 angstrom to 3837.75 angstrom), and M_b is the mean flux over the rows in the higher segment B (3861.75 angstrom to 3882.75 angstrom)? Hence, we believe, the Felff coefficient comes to 135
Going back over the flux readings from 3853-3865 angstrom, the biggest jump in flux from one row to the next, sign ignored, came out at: 2.3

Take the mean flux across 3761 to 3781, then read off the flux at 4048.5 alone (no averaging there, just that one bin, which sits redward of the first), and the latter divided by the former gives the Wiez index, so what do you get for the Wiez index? 1.2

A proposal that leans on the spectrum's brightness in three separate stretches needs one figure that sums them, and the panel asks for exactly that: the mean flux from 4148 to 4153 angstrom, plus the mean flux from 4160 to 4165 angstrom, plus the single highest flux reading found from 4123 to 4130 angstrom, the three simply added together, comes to 20.3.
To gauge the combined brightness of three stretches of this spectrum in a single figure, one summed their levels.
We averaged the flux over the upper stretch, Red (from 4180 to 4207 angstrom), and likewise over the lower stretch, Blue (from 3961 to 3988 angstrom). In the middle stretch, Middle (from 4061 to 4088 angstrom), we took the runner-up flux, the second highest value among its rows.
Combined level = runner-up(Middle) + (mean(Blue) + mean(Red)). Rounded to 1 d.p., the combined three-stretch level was 21.4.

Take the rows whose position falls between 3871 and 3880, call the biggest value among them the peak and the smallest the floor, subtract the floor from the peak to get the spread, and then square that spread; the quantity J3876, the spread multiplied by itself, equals 20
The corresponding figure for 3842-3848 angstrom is 1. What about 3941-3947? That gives 2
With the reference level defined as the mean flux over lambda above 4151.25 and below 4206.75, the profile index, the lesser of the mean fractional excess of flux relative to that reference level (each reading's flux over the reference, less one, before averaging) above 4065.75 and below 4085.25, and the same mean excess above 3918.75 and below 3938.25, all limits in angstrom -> 0.04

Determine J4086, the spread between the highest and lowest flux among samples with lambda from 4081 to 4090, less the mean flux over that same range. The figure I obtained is -4.1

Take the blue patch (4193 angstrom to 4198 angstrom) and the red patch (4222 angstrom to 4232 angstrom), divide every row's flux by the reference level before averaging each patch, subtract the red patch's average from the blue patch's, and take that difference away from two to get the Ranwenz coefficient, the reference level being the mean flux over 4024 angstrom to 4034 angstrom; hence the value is 2.04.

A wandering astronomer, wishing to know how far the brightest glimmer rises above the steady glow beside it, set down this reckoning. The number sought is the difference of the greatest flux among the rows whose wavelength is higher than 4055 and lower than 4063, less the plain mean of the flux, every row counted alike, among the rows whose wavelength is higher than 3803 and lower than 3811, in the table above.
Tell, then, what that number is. 1.3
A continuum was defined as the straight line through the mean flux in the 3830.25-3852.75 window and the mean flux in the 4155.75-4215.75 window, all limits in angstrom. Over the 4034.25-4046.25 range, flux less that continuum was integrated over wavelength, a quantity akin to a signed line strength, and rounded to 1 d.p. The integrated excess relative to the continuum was 6.1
